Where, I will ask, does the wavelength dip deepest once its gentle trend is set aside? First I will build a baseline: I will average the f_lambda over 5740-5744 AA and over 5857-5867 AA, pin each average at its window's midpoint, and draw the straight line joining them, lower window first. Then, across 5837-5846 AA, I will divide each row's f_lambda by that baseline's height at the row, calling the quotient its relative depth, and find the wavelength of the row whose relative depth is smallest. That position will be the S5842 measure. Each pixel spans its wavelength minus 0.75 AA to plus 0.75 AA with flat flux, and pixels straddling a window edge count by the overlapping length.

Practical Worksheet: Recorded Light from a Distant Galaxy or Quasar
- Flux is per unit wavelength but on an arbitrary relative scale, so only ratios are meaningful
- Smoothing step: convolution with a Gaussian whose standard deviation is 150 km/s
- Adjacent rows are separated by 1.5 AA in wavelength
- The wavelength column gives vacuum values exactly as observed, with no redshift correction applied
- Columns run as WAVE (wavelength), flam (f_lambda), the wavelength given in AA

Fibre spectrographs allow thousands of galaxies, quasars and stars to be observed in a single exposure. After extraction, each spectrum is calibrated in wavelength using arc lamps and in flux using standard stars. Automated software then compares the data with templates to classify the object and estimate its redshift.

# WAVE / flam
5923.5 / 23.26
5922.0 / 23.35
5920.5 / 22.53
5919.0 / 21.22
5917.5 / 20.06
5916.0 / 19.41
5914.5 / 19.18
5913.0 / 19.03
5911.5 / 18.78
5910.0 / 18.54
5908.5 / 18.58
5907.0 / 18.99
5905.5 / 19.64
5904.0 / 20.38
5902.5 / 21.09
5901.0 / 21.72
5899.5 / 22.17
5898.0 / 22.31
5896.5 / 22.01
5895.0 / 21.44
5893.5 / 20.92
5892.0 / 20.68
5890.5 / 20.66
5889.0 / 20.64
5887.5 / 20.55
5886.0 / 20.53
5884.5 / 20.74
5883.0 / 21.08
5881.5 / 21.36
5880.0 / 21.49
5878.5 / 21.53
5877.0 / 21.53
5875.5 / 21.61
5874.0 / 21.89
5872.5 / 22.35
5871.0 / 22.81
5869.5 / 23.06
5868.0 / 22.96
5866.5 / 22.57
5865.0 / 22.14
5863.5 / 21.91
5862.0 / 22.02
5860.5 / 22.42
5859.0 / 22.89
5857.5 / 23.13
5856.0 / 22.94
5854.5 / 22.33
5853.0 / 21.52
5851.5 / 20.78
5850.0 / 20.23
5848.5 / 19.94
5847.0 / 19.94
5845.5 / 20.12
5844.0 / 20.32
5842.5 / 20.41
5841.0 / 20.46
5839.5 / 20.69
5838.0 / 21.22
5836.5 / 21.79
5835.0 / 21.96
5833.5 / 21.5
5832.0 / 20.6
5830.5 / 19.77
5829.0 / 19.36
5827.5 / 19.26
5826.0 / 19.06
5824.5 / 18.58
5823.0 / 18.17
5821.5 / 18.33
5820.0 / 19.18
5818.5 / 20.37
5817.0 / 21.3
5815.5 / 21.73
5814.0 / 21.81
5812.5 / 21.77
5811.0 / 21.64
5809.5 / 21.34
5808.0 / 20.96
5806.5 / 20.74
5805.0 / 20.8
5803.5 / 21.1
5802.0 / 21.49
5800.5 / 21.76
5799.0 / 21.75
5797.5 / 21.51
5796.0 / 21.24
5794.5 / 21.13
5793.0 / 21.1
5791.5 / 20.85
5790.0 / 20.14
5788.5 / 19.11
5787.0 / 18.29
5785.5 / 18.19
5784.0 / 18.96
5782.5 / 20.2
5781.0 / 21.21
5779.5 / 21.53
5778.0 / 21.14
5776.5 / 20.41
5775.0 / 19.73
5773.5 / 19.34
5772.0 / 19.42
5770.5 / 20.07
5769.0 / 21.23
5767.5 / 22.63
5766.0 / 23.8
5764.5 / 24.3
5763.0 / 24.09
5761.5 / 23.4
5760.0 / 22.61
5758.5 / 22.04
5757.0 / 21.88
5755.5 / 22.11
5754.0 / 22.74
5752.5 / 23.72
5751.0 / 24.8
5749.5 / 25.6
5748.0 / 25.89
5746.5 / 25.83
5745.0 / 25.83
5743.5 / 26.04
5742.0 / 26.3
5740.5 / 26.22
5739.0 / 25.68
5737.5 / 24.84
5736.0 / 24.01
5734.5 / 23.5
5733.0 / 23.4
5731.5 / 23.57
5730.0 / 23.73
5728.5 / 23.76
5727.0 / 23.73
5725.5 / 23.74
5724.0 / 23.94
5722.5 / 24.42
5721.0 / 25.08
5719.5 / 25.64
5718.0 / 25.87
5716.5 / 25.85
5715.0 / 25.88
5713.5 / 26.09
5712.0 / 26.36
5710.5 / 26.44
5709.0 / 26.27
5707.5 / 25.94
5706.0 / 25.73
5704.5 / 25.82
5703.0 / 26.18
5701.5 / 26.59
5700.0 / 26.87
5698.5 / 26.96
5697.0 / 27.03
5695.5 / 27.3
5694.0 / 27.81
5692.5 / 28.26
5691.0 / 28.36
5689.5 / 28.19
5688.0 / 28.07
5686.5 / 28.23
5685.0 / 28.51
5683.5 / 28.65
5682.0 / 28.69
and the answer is 5845.5 AA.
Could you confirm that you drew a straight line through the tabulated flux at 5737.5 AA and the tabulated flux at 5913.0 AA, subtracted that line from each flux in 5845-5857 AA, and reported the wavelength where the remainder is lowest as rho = 5847.0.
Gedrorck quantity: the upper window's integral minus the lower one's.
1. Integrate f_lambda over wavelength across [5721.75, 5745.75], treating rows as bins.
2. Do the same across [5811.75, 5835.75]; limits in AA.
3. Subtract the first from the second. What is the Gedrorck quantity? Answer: -105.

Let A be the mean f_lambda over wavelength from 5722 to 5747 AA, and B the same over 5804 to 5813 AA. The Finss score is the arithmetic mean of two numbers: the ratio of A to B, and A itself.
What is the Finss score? 12.9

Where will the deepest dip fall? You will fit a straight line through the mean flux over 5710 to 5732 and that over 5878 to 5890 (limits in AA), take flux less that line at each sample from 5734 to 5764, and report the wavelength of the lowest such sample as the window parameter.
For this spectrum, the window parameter 5757.0 AA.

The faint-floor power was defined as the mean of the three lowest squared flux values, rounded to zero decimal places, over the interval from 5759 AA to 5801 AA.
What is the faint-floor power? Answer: 342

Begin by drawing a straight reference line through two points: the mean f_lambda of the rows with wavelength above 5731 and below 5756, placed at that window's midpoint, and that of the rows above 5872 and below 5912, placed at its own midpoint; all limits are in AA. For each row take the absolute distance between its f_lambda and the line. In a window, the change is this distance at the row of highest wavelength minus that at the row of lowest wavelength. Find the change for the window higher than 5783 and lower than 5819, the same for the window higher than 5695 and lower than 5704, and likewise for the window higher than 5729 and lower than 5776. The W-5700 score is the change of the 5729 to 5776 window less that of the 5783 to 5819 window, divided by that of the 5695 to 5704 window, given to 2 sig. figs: -5.6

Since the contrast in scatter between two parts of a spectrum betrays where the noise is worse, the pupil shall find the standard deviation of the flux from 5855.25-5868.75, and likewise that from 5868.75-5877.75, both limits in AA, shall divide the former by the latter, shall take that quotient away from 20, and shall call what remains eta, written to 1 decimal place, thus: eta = 19.3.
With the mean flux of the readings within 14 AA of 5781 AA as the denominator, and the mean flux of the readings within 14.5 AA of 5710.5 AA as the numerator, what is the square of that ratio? 1.6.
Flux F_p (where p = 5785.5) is 18.19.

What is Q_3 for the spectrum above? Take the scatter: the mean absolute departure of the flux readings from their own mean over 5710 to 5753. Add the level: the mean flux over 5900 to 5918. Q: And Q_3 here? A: 20.6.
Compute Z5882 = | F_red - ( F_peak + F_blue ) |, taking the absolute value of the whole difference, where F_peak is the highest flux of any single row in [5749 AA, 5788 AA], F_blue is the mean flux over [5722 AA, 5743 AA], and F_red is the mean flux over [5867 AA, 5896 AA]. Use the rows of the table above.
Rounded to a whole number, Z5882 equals 28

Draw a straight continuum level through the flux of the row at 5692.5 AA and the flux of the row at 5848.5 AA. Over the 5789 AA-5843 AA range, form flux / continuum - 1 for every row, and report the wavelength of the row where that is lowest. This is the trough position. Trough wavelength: 5823.0 AA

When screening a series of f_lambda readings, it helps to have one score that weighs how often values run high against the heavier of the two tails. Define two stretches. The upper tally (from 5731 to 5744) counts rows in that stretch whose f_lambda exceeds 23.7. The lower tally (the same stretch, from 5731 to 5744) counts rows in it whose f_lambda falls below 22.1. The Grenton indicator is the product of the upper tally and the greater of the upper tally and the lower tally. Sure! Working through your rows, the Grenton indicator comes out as 36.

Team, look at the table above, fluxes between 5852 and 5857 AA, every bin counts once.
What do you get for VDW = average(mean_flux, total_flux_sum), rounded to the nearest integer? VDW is 45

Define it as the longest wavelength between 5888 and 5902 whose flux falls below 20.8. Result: 5892.0 AA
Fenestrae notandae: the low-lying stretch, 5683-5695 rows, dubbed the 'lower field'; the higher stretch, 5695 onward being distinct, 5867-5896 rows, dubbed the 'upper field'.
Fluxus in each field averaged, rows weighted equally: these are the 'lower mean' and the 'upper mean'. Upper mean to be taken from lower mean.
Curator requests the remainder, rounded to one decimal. 6.8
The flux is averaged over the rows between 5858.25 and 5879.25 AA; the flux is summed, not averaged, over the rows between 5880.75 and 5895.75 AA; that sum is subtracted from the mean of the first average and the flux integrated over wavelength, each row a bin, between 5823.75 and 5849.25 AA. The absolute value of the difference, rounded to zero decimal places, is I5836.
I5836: 61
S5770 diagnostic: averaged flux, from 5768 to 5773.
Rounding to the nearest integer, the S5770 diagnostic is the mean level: 20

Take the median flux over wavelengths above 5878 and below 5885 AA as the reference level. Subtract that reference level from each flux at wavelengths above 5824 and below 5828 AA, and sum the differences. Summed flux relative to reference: -7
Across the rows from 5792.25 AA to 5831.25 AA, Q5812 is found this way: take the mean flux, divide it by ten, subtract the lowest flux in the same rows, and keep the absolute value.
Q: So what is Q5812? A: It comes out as 16.1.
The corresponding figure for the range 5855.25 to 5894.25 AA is 18.4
